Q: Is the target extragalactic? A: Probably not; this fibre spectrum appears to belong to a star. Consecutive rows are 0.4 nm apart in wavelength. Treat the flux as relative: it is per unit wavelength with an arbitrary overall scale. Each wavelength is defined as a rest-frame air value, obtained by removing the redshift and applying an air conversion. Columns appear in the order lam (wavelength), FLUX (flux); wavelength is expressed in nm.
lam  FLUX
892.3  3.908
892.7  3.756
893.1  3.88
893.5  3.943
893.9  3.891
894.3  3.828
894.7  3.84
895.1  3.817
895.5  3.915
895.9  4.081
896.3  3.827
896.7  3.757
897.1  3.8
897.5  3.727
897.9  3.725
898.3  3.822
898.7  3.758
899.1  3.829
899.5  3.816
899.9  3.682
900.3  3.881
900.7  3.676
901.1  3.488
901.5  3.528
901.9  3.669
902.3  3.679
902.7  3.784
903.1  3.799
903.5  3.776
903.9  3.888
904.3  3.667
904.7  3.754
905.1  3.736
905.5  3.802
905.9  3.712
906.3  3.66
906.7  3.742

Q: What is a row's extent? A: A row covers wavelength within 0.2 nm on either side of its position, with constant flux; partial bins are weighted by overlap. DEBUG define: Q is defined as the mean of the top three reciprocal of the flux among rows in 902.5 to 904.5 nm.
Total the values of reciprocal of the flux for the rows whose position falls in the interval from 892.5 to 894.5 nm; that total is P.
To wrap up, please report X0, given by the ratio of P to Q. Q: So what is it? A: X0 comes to 4.85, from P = 1.30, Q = 0.267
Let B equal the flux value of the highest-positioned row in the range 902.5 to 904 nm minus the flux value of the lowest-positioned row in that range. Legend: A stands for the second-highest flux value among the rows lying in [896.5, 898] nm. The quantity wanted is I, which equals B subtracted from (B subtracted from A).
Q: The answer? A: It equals 3.5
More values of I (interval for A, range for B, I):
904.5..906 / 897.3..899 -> 3.7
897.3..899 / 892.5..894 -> 3.5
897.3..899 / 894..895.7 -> 3.6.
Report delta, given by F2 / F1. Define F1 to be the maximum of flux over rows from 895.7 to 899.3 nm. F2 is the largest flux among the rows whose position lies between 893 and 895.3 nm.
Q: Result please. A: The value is 0.97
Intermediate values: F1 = 4.081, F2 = 3.943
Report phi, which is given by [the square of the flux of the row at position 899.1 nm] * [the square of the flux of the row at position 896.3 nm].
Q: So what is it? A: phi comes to 215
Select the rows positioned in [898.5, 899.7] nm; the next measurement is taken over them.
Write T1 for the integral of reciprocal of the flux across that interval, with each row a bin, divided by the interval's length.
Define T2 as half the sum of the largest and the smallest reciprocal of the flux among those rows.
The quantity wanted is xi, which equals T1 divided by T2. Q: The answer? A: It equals 0.998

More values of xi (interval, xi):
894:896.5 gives 1.016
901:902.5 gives 0.996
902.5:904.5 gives 0.998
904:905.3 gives 0.994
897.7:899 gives 1.000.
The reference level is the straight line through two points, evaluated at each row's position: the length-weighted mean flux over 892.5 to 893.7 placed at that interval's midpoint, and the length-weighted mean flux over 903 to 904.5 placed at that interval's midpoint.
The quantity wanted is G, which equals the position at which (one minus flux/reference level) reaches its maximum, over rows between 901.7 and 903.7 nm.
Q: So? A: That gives 901.9 nm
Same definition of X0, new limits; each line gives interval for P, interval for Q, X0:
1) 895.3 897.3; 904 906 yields 4.78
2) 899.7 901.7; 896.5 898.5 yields 5.12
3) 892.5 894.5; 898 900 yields 4.86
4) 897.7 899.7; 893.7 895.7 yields 5.05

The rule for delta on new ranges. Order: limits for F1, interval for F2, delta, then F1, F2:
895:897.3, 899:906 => 0.95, 4.081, 3.888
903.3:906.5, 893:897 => 1.05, 3.888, 4.081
